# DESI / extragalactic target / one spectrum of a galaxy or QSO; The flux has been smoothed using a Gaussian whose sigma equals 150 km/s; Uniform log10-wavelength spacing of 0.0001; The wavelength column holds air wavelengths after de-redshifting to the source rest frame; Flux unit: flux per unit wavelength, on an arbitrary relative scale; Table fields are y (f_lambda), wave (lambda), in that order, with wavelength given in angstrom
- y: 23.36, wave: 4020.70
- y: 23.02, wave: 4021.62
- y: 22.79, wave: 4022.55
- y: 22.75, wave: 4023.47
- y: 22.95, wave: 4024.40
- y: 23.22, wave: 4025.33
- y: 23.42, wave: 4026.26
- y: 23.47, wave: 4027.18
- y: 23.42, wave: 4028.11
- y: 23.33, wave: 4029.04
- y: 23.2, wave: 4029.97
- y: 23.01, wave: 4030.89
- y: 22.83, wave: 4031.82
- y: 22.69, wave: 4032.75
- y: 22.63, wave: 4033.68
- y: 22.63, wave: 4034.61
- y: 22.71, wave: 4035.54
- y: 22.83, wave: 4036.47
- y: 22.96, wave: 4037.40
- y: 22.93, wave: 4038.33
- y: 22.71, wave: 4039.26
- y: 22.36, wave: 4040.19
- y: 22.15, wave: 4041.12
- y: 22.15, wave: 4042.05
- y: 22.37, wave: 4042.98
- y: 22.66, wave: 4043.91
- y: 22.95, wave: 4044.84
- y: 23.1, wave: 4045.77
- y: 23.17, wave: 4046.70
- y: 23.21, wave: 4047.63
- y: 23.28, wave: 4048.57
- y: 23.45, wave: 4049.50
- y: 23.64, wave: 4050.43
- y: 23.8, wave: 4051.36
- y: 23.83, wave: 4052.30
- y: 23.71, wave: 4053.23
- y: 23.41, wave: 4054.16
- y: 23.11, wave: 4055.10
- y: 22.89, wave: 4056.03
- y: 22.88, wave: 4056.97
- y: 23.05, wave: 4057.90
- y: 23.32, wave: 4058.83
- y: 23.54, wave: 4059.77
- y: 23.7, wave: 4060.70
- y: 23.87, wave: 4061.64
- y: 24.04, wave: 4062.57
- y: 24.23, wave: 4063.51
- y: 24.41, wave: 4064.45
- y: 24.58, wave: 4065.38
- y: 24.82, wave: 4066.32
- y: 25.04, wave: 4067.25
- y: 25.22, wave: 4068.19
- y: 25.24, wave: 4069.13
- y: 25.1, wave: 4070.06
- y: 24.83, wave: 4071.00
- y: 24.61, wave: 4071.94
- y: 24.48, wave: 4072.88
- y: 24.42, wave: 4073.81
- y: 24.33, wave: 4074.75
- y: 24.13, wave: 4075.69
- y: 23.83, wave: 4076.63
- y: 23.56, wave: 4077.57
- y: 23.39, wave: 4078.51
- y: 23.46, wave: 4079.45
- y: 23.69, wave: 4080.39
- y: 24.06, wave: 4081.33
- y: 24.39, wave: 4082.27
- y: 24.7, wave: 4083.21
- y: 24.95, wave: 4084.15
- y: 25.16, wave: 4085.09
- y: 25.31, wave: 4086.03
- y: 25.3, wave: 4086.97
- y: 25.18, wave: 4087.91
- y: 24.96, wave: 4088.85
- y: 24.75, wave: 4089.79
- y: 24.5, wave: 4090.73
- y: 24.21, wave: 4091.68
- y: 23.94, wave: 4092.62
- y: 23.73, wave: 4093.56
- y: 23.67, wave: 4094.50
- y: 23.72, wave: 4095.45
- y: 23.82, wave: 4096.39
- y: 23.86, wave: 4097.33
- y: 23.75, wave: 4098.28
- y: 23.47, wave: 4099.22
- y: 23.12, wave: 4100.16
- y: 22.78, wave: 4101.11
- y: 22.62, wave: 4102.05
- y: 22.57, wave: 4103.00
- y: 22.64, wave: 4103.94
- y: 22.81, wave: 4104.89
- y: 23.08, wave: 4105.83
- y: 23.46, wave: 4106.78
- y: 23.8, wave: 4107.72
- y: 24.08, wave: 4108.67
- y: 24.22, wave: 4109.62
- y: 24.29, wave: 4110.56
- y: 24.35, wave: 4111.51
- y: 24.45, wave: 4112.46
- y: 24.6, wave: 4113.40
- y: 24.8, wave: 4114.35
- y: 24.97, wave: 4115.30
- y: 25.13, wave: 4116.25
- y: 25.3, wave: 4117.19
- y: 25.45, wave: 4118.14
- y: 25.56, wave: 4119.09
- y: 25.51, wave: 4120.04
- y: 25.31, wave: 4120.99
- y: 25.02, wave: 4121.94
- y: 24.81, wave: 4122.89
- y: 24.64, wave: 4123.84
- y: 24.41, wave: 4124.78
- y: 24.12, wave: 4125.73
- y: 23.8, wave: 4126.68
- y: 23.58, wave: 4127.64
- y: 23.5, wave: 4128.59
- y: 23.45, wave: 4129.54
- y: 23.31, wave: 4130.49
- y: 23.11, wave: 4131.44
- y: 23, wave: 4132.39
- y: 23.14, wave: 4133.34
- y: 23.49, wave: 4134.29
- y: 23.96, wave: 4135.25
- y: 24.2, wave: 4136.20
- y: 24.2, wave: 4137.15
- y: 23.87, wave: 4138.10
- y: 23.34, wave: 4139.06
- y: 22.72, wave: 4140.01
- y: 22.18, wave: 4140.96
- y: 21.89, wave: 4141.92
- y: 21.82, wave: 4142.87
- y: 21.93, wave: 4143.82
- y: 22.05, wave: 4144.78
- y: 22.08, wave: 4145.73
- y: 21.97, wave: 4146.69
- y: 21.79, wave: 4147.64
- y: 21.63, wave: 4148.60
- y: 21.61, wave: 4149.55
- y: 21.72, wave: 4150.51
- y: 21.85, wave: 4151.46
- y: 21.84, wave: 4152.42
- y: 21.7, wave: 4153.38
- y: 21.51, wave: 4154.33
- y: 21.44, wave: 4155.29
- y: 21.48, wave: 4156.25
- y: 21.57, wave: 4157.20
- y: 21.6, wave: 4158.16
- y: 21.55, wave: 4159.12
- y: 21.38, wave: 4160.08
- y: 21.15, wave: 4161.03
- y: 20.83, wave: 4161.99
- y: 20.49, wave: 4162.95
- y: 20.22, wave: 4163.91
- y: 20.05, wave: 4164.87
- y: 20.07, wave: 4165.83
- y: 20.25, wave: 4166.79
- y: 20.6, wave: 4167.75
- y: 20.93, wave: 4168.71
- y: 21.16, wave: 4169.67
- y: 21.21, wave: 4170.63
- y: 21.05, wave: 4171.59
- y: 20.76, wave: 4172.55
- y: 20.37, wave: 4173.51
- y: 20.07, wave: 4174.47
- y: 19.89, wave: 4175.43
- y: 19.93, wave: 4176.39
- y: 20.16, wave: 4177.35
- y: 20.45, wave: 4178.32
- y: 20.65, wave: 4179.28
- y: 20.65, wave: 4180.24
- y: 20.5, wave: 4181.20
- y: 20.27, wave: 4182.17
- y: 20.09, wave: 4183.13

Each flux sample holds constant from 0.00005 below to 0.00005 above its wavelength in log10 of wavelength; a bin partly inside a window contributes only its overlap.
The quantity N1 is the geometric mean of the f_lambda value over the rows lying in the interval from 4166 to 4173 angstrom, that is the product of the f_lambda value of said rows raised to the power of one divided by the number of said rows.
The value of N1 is 21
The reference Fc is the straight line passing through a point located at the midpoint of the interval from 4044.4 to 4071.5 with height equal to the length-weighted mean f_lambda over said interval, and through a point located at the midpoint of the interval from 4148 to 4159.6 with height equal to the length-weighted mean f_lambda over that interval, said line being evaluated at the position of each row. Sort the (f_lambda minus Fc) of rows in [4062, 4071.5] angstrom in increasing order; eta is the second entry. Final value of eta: 0.5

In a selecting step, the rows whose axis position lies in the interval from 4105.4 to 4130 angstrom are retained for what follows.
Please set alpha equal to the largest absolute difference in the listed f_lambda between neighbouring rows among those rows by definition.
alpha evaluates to 0.38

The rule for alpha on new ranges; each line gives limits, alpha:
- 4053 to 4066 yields 0.30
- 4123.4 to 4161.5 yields 0.62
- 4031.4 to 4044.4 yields 0.35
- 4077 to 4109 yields 0.38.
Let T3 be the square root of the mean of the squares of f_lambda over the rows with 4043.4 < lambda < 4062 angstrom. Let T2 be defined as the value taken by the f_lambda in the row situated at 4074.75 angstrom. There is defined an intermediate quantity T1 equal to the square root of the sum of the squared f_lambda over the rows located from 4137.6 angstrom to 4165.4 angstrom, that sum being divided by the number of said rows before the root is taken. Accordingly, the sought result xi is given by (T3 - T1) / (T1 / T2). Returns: 1.8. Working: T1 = 21.7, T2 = 24.33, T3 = 23.3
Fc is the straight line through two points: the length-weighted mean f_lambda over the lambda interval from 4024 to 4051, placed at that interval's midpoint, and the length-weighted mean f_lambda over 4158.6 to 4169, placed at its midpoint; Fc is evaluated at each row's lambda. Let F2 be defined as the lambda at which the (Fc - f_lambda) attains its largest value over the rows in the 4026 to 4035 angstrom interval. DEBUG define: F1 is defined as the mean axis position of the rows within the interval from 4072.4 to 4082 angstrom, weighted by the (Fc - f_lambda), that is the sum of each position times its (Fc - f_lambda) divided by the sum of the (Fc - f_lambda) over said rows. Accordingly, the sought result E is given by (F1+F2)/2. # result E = 4055.2 angstrom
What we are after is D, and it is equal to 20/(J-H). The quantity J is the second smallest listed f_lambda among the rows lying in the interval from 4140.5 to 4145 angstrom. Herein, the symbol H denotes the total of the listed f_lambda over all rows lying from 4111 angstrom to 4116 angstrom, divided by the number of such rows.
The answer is -7.3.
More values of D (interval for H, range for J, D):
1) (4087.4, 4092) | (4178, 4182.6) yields -4.7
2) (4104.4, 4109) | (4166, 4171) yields -7.0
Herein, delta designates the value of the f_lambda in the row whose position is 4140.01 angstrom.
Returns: 22.72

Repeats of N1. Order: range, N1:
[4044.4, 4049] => 23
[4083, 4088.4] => 25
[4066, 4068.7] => 25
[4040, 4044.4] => 22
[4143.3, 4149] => 22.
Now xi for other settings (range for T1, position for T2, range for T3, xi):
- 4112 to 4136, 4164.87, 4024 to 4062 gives -1.0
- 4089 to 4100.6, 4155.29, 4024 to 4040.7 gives -0.8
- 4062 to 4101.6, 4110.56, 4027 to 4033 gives -1.2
